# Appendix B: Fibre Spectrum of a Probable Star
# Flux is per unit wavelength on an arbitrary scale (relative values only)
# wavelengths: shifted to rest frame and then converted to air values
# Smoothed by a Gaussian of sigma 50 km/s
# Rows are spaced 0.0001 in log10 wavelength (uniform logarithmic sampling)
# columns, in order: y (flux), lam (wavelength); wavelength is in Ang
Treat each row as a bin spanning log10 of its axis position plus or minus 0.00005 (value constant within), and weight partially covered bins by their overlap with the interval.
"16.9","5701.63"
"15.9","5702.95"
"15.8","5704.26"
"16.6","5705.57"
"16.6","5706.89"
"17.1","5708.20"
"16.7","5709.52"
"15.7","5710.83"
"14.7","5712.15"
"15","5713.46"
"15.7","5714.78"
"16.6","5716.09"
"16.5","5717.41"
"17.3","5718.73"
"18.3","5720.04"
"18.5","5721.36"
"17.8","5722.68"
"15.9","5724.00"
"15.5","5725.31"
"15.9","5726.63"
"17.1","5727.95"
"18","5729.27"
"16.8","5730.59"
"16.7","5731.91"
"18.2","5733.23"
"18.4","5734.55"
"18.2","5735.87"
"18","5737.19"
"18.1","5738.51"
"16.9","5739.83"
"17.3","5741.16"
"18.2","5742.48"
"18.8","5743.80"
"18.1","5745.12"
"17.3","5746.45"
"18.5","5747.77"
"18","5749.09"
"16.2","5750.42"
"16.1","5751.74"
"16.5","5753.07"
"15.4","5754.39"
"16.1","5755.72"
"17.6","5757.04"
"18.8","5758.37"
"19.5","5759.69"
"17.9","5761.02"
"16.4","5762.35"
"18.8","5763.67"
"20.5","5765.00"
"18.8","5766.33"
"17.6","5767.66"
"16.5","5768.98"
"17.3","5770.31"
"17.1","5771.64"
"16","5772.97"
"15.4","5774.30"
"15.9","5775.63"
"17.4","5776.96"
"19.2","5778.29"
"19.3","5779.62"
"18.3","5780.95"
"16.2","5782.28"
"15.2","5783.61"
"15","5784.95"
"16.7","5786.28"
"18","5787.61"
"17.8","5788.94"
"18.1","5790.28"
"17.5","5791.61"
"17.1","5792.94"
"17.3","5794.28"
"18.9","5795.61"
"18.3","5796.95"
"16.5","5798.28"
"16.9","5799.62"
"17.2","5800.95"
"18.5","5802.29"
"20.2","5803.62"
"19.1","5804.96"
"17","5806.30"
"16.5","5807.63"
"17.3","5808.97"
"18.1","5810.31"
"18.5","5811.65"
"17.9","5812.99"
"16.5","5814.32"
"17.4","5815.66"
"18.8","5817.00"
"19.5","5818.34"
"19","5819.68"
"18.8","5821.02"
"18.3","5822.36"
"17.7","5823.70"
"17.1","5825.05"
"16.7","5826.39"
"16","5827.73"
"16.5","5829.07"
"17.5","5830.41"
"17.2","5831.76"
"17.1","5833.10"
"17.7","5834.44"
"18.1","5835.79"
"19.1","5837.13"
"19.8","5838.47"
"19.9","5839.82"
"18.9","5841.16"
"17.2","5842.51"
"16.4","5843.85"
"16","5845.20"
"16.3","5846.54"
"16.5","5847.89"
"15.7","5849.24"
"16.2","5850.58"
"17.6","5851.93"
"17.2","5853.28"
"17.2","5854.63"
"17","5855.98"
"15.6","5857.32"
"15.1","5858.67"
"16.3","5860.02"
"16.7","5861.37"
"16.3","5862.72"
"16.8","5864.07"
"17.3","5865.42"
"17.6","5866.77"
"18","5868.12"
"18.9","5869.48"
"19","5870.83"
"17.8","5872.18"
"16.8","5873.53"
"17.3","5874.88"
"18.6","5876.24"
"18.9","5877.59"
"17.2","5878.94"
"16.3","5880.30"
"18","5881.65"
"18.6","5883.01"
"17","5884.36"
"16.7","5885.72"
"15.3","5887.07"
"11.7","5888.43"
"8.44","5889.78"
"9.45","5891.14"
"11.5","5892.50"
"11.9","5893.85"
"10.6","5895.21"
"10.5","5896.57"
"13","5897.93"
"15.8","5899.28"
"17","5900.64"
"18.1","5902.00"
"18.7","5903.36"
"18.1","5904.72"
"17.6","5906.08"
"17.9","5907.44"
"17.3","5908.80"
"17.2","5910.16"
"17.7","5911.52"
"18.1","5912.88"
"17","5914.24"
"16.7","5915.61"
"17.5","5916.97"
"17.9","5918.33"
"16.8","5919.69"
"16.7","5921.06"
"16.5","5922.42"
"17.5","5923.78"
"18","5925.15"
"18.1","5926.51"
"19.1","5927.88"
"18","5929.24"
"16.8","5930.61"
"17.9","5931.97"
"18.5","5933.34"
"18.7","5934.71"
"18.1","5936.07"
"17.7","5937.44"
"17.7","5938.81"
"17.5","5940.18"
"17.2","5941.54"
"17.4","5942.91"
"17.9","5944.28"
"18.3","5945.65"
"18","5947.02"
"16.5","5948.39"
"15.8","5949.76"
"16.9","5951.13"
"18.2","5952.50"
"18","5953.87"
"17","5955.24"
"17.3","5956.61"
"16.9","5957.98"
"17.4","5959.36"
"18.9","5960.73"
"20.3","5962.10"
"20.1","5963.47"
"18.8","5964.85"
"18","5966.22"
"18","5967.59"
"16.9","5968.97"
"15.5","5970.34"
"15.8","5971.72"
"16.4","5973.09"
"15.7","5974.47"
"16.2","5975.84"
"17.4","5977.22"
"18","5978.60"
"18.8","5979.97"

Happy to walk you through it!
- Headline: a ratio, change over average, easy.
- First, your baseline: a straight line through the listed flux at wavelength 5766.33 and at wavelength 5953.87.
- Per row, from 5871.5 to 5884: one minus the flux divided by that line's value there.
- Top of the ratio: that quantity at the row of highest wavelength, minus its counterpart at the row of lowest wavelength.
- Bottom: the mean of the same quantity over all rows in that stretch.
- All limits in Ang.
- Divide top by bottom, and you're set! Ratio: -1.4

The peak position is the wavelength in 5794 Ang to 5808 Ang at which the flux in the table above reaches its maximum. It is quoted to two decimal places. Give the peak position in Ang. 5803.62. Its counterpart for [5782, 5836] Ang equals 5803.62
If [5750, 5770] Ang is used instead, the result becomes 5765.00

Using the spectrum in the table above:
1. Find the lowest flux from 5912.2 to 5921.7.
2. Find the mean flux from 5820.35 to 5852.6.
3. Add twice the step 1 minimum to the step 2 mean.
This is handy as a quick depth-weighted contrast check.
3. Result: 50.8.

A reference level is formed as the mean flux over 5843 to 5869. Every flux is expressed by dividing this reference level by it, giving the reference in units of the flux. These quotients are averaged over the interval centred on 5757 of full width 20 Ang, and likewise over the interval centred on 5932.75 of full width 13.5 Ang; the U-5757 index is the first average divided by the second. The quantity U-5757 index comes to 1.03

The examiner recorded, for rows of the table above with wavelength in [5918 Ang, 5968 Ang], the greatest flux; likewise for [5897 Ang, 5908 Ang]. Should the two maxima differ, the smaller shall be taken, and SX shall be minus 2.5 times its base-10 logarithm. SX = -3.18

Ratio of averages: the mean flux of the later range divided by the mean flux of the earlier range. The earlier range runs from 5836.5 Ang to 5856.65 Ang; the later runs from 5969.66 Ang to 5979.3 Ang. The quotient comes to 0.94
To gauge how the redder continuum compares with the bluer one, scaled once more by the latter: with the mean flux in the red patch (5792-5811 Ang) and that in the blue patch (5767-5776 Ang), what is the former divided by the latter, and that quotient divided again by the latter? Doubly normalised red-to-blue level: 0.065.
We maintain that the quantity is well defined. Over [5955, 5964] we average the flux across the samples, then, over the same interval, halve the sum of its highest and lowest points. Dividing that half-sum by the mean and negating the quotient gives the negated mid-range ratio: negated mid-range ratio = -1.02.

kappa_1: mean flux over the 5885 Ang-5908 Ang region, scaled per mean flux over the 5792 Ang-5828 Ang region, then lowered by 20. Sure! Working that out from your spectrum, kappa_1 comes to -19.20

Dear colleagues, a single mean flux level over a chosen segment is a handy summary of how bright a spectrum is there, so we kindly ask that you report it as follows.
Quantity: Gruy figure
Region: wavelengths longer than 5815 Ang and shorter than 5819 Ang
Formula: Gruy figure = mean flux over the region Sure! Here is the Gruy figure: 18.6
